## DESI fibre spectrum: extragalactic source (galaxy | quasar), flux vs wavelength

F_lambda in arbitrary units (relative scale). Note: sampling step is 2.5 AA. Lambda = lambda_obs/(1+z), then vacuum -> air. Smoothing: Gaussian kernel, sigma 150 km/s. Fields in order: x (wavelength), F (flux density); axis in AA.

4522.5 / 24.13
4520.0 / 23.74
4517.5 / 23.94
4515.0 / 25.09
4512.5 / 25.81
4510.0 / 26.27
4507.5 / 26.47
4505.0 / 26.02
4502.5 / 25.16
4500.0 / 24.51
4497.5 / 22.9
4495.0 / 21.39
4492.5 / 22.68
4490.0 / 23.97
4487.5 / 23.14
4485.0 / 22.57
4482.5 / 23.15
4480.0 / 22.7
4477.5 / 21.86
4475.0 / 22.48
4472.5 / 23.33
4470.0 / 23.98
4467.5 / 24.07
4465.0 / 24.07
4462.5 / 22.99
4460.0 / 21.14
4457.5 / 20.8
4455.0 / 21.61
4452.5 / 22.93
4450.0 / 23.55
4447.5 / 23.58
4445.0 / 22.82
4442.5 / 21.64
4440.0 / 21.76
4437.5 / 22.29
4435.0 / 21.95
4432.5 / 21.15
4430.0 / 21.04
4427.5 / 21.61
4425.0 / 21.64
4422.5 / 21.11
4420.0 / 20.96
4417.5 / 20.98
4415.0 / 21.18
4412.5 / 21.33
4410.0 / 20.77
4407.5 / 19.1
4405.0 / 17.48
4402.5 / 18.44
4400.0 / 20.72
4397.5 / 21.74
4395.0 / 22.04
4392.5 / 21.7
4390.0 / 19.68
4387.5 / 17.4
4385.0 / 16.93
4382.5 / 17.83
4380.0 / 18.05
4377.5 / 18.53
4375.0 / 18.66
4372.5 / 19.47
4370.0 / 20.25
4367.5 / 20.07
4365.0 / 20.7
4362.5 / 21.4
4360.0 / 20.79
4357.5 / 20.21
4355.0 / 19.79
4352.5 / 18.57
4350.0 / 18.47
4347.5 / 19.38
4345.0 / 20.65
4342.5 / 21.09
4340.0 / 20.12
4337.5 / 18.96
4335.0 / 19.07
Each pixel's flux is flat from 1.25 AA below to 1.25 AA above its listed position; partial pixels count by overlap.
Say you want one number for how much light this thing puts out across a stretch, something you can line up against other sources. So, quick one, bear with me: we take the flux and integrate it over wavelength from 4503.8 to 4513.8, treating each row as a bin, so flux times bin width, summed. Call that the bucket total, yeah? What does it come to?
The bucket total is 261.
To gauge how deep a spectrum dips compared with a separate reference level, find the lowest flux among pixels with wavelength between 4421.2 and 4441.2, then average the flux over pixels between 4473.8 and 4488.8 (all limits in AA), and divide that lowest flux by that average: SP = 0.93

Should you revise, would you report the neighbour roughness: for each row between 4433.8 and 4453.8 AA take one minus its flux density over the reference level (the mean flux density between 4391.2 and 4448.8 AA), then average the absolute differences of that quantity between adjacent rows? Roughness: 0.024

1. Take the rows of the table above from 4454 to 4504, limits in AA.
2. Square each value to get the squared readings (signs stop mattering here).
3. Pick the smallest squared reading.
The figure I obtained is 433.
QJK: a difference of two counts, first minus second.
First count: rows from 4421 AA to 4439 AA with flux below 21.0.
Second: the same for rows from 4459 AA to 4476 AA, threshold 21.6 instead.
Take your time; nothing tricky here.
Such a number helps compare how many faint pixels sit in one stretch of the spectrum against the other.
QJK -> -1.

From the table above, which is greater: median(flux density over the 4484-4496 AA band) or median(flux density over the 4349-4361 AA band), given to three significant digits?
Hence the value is 22.7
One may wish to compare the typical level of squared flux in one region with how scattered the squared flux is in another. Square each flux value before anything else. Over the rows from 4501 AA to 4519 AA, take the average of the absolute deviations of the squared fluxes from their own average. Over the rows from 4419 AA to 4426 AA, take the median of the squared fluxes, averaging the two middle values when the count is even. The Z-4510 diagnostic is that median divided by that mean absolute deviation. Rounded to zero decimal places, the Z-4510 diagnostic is 13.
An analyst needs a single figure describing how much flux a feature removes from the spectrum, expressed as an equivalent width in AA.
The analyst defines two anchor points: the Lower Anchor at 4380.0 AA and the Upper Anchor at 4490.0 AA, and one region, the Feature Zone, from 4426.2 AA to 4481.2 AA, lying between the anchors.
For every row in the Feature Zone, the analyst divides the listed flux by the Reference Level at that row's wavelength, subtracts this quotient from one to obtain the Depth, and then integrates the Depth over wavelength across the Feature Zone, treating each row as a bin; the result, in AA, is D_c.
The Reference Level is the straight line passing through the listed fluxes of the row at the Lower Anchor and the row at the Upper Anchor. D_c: -1.1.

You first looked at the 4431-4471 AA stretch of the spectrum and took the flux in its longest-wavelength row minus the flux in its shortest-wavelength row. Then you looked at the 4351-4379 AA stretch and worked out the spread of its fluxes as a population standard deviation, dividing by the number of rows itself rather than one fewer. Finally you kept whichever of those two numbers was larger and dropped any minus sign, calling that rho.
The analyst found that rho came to 2.8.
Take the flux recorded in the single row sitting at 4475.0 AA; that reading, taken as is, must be 22.48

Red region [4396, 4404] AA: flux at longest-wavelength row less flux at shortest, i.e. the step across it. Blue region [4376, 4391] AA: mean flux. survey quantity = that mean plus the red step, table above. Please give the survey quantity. 14.8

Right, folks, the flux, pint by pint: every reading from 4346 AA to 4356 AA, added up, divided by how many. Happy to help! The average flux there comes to 19.1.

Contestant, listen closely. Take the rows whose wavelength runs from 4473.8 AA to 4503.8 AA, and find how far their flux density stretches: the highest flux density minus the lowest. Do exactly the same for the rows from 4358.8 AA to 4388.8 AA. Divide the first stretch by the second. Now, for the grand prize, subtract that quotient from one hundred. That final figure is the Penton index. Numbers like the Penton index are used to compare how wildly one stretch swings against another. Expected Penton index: 99.2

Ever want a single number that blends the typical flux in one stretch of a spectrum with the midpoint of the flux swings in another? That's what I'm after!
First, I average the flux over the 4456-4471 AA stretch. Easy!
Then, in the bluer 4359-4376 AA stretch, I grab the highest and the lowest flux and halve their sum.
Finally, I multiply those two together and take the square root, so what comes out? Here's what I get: 21.4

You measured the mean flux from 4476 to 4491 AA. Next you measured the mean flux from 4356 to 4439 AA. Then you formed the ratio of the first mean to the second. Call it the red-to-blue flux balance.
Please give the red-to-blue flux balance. 1.13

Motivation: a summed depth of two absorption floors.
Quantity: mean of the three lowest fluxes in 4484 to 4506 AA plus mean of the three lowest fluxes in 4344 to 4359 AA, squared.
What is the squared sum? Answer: 1683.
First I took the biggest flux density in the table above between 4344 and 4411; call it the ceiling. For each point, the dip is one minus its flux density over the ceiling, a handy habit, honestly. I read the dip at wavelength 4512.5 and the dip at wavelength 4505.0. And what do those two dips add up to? -0.35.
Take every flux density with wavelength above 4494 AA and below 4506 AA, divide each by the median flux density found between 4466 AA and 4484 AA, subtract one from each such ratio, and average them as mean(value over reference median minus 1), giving 0.037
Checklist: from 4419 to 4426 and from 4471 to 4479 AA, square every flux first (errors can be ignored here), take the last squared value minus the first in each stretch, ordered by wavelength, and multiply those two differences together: -1924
